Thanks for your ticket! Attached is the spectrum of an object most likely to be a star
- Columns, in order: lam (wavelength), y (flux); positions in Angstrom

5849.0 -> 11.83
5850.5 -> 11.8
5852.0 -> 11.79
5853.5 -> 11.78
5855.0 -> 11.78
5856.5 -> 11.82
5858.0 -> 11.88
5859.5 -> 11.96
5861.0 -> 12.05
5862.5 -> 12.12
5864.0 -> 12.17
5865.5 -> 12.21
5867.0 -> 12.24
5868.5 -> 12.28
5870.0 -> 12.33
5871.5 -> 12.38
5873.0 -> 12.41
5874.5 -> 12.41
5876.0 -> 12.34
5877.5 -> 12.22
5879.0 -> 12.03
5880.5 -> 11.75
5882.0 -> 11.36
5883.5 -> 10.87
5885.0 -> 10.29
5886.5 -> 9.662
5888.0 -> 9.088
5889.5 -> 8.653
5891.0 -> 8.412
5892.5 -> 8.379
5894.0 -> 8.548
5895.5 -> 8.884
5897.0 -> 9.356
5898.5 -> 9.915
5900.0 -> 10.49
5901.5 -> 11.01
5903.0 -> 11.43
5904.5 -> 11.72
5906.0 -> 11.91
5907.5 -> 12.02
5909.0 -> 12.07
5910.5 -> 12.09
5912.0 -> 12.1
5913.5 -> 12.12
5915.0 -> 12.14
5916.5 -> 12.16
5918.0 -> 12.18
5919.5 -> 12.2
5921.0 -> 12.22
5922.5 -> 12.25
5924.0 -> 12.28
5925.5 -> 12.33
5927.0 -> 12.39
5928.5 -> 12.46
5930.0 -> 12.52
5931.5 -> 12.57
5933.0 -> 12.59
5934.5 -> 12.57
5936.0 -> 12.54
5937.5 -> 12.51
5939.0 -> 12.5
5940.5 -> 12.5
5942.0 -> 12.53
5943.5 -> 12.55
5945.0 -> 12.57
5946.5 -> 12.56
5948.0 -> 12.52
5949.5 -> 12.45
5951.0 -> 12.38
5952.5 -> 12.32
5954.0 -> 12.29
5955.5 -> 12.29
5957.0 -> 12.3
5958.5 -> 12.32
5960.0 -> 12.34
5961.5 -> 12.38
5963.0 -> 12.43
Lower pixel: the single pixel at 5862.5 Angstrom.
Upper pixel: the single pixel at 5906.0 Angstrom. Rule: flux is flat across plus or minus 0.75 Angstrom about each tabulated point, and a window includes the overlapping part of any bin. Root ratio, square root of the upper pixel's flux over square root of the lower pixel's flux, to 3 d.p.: 0.991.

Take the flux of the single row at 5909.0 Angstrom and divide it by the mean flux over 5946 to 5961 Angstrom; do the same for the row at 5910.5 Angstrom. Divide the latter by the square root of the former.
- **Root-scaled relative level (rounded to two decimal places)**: 0.99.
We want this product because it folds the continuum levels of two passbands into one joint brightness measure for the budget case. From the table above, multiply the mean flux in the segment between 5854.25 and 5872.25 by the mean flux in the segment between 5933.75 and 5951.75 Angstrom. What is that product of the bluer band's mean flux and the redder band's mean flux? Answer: 151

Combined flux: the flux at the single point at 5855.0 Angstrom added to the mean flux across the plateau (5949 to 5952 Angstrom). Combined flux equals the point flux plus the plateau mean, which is 24.2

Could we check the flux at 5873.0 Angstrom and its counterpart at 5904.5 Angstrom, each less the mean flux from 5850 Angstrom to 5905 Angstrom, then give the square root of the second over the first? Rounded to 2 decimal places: 0.68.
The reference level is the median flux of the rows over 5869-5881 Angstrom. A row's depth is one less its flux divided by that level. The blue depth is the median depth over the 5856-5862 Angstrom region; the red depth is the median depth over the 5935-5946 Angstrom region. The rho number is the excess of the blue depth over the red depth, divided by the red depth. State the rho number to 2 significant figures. -3.1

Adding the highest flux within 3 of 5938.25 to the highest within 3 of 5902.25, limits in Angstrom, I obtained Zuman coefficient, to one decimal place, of 24.3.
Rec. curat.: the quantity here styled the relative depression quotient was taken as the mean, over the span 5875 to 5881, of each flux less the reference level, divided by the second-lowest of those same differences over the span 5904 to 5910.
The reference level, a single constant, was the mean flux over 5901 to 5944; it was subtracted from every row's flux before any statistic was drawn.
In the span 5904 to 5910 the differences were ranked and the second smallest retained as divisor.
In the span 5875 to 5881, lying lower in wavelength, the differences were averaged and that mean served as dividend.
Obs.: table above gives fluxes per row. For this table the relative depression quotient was 0.4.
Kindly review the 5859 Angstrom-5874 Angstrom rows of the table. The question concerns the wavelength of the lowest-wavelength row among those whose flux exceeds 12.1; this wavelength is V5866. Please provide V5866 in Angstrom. 5862.5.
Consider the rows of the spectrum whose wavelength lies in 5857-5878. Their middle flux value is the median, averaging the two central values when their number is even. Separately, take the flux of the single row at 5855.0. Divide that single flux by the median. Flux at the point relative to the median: 0.96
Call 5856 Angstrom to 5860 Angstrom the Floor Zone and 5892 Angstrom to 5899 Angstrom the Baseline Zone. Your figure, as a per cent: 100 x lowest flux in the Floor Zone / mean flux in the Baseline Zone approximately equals 131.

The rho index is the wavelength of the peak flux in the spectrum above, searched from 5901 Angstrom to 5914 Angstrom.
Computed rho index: 5913.5 Angstrom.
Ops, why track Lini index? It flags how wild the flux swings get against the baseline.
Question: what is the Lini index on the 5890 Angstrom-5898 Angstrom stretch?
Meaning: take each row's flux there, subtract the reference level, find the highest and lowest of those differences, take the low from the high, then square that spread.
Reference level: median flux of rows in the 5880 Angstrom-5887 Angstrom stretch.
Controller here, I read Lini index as 0.95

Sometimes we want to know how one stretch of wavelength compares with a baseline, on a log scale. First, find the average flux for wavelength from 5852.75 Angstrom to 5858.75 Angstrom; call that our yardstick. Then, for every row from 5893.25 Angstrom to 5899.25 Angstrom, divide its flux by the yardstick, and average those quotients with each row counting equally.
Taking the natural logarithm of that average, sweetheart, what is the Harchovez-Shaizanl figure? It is -0.25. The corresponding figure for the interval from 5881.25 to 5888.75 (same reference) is -0.14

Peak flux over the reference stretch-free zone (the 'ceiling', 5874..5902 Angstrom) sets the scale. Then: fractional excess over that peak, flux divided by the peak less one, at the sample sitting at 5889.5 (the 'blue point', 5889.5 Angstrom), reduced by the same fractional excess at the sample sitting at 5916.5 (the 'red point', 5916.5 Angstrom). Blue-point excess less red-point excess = -0.28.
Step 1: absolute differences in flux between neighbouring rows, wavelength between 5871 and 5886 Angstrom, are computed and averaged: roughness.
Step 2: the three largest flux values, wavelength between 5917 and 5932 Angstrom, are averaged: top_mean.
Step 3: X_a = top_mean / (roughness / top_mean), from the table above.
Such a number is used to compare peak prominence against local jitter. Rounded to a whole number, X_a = 656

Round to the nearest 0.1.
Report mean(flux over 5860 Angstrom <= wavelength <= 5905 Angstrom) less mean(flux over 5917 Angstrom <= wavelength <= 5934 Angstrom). -1.4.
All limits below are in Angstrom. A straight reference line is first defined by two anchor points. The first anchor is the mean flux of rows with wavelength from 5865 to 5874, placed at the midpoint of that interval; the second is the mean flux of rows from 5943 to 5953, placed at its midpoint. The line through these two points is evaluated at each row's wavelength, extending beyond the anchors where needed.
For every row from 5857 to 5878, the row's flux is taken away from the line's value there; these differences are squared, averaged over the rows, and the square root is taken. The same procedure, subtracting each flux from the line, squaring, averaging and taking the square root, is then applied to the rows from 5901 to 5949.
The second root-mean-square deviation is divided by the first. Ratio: 2.1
